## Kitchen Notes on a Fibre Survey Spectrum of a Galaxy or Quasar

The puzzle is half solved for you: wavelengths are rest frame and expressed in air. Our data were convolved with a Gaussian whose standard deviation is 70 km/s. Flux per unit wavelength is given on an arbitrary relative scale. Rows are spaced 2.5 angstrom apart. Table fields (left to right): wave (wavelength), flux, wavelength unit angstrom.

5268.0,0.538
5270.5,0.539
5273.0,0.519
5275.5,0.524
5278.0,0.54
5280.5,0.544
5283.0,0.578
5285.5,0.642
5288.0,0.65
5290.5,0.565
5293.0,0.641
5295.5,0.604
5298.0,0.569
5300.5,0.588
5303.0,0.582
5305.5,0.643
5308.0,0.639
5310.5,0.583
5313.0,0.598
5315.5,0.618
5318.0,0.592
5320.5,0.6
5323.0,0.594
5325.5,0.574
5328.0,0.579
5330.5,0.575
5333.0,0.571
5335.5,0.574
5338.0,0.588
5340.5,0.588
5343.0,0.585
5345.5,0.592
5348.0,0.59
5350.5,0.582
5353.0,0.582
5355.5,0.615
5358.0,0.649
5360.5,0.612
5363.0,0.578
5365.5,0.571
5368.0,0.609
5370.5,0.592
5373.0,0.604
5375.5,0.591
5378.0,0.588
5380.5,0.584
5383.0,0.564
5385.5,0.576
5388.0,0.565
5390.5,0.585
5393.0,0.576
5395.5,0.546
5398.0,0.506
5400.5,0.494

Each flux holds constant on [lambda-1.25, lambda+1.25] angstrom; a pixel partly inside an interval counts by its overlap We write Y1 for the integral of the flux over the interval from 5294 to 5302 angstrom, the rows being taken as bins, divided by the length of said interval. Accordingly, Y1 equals 0.589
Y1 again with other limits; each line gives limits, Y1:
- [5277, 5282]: 0.544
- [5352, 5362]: 0.614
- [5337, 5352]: 0.587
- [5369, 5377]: 0.596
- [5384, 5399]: 0.560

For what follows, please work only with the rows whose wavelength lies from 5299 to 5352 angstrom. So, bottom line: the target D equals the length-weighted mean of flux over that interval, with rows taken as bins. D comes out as 0.592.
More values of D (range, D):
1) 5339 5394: 0.590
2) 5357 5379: 0.599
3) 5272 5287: 0.560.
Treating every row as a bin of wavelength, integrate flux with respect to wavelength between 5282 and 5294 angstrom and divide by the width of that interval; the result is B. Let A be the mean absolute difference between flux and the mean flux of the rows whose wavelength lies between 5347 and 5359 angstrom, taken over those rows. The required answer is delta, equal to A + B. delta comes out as 0.638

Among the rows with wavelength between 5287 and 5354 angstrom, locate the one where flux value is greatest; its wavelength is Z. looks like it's 5288.0 angstrom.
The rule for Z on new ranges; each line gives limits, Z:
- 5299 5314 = 5305.5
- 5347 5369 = 5358.0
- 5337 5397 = 5358.0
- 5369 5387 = 5373.0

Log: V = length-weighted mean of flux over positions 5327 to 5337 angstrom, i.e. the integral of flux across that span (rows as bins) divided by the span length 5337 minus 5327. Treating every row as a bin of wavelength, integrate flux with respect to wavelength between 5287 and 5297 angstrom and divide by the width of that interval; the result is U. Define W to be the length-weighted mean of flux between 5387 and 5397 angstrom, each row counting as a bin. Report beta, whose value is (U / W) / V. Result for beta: 1.88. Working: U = 0.613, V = 0.575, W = 0.567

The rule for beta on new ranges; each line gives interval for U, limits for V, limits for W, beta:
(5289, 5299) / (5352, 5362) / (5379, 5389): 1.70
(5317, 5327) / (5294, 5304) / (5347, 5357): 1.69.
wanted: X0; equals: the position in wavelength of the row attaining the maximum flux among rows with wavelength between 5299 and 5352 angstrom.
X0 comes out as 5305.5 angstrom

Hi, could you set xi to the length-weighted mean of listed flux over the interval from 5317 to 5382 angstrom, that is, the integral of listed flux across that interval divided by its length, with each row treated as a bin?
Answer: 0.591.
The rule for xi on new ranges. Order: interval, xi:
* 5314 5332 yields 0.590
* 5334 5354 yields 0.585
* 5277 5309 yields 0.599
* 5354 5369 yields 0.605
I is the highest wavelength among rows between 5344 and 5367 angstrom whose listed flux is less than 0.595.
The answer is 5365.5 angstrom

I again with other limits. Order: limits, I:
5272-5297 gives 5290.5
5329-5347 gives 5345.5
